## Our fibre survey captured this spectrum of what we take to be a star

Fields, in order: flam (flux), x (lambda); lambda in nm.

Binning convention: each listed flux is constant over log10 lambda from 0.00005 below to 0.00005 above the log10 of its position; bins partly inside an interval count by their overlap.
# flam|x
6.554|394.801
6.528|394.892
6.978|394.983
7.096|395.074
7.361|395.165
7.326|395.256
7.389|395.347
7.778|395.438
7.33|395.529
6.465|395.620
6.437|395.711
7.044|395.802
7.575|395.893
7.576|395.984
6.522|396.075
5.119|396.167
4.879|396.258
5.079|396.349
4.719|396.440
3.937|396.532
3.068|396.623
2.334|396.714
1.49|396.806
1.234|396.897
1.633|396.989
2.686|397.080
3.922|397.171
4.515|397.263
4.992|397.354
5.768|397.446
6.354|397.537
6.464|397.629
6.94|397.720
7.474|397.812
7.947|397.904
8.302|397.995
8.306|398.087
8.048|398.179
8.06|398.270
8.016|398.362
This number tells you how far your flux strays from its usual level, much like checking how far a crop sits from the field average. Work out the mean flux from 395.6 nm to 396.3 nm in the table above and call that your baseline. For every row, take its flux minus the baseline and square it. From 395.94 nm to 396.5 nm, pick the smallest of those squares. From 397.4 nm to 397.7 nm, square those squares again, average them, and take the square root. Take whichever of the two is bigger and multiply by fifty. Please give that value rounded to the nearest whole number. 14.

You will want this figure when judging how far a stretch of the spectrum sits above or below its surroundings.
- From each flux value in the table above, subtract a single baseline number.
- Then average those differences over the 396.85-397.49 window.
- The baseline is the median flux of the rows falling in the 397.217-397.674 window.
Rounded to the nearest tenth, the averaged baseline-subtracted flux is -2.2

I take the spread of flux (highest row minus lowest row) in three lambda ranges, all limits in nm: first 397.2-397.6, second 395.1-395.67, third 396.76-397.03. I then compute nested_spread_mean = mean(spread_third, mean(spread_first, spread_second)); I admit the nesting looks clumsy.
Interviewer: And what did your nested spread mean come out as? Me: 1.0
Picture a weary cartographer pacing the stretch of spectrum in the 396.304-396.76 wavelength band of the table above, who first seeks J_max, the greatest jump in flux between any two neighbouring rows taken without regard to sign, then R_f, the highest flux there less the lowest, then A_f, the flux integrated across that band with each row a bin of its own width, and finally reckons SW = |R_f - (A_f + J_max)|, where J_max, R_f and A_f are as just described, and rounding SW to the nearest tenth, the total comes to 0.1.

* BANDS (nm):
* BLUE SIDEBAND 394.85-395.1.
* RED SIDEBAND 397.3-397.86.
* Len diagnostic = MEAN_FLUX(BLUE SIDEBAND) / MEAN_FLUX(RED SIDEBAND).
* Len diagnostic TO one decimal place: 1.1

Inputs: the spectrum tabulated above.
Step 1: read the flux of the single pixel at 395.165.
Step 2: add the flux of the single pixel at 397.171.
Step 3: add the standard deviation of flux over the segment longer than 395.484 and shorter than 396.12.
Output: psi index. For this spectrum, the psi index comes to 11.8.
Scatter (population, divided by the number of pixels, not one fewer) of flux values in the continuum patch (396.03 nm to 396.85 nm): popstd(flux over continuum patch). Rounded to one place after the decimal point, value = 1.5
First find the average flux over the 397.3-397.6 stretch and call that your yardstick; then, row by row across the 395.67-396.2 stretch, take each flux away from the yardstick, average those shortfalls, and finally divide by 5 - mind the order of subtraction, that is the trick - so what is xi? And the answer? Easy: -0.2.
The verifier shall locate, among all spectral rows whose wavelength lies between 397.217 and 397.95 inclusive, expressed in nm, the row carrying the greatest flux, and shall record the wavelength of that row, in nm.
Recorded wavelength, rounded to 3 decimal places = 397.904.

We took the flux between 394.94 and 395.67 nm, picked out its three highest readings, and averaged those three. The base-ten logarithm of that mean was 0.88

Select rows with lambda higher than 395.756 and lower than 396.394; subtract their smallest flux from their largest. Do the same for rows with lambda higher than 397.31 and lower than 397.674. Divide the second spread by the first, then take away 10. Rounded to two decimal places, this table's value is -9.45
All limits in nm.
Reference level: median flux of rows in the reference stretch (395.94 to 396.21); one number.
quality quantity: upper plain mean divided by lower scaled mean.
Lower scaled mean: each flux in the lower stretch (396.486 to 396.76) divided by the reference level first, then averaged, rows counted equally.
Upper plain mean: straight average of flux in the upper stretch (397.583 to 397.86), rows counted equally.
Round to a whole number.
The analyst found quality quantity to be 15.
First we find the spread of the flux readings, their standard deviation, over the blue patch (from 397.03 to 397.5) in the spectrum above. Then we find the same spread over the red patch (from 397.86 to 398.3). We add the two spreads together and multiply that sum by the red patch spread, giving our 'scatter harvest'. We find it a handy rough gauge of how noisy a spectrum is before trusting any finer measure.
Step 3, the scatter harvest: 0.2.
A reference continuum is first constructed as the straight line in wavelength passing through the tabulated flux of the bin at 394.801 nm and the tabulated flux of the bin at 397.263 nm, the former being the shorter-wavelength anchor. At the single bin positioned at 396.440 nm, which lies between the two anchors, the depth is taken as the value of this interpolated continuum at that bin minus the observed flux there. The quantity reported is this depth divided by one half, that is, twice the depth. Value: 1.0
